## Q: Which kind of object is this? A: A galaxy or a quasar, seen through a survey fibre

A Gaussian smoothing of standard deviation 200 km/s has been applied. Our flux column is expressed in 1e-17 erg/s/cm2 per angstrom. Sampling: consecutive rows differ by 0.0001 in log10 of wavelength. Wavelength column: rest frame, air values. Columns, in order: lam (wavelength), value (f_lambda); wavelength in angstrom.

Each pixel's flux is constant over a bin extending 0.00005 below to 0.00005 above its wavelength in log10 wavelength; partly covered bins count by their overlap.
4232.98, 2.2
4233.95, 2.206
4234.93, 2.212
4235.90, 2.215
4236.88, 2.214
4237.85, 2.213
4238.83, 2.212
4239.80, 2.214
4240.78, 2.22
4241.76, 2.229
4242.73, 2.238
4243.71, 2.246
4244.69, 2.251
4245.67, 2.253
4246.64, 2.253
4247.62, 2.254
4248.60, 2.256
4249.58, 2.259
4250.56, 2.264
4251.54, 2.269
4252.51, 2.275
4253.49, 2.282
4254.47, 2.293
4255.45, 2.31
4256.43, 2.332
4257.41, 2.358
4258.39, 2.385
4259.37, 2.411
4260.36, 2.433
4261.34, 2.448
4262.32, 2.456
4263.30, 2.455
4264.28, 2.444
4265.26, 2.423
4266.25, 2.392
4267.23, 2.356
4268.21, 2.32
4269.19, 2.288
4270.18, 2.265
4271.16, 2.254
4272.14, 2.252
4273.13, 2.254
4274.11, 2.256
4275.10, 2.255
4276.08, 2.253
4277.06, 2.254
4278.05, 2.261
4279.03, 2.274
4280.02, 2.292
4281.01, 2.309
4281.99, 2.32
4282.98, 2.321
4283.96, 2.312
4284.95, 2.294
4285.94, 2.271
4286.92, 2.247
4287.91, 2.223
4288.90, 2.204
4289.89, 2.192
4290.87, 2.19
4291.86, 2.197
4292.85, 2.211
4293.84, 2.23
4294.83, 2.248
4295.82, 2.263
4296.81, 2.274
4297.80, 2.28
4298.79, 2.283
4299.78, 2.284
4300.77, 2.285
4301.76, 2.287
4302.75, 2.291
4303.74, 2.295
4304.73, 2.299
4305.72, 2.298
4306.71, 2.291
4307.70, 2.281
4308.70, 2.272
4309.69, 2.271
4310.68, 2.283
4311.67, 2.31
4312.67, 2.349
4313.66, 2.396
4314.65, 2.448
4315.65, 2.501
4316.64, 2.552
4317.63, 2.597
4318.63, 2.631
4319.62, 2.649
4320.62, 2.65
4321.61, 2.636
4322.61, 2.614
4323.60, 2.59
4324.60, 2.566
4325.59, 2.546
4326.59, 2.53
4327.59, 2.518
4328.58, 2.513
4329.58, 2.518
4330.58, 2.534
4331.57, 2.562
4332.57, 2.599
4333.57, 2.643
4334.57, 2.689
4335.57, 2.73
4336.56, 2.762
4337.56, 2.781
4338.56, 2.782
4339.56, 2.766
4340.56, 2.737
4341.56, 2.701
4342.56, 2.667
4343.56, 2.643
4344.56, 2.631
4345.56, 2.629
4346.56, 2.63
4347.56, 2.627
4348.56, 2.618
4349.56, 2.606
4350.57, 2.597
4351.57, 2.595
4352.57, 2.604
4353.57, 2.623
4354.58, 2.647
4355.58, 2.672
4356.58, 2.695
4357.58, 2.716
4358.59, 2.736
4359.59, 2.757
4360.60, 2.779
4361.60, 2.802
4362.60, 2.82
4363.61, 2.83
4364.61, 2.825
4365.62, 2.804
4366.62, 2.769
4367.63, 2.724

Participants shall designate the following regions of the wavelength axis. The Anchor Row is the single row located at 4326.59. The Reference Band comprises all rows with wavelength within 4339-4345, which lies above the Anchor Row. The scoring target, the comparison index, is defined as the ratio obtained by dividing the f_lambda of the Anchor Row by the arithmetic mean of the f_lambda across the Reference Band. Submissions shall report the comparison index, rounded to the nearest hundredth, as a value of 0.94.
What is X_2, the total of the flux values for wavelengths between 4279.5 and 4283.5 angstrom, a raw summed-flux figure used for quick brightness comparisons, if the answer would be 9.2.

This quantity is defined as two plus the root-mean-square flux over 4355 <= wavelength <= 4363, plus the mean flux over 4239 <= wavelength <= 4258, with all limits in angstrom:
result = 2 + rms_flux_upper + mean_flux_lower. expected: 7.01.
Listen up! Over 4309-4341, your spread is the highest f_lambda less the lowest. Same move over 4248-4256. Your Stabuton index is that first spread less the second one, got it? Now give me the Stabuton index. 0.46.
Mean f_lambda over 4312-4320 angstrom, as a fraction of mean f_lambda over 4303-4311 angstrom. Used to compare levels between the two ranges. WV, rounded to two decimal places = 1.10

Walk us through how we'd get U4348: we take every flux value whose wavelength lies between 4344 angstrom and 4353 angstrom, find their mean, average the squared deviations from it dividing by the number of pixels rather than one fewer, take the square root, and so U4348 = 0.014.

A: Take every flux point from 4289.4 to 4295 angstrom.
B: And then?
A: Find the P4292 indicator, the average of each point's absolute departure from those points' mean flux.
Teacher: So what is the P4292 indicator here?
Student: 0.018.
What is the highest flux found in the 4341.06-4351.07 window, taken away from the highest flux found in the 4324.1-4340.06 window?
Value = 0.1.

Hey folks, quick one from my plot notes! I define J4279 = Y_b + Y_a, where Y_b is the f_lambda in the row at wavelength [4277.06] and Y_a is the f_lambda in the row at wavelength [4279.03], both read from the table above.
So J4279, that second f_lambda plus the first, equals 4.53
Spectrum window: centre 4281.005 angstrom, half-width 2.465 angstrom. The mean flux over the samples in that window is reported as 2.303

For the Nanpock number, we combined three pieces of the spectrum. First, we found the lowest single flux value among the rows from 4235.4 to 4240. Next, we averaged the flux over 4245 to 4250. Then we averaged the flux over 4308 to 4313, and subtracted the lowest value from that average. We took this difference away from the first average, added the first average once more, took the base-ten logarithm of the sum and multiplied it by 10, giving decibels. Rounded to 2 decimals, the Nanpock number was 6.46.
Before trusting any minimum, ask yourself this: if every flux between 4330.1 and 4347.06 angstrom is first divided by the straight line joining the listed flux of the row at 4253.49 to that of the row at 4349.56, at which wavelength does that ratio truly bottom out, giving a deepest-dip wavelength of 4330.58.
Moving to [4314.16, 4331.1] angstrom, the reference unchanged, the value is 4314.65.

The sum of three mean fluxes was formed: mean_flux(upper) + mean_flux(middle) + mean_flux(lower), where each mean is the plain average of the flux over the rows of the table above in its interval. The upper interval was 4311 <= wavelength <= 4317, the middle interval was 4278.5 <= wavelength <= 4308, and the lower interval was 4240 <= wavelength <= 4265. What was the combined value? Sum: 7.0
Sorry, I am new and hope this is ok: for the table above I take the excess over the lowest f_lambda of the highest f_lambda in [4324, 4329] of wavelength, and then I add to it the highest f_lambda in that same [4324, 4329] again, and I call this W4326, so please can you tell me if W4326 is 2.62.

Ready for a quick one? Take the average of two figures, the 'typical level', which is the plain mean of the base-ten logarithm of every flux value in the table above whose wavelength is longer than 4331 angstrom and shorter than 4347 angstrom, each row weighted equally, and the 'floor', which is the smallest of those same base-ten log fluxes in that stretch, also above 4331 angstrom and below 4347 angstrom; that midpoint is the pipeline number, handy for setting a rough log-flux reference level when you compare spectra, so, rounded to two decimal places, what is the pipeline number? 0.42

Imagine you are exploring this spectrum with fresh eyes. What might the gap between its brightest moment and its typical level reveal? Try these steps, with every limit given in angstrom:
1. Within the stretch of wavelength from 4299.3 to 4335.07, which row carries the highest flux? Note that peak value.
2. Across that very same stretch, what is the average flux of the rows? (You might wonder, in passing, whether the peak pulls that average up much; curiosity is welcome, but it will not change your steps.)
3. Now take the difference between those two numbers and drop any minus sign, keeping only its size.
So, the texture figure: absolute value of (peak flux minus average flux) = 0.23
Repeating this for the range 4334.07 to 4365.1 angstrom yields 0.13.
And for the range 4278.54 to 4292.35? 0.06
